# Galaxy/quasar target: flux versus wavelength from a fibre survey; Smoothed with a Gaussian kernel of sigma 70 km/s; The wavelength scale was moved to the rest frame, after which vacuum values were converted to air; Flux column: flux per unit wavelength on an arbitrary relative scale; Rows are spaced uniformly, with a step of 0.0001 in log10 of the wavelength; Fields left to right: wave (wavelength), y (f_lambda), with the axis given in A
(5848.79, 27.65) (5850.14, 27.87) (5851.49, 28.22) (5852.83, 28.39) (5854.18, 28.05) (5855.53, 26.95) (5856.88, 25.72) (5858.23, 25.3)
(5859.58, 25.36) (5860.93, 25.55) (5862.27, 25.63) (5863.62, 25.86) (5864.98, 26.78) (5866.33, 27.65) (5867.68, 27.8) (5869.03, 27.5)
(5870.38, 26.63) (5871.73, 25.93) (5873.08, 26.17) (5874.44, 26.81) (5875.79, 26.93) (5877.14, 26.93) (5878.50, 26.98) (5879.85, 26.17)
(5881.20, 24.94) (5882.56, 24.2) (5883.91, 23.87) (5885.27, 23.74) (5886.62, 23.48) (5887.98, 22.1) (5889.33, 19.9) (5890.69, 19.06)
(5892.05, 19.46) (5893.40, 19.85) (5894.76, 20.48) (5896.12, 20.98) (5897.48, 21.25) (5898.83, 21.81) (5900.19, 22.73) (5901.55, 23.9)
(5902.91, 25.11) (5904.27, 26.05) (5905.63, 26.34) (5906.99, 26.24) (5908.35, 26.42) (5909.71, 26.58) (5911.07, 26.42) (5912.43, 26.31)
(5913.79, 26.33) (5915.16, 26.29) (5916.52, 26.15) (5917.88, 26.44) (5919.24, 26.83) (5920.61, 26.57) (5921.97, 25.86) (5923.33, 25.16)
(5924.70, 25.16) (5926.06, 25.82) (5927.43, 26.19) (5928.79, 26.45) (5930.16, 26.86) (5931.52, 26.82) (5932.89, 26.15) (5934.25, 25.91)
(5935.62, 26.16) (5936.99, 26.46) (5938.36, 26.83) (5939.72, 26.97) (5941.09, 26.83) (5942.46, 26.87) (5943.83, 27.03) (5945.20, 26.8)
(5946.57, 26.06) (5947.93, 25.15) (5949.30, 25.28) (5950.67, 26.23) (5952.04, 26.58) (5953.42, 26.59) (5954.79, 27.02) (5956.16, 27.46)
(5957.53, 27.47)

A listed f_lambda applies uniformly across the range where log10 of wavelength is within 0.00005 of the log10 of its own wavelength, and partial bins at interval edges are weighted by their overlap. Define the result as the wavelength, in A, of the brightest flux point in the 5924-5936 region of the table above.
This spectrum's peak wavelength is 5930.16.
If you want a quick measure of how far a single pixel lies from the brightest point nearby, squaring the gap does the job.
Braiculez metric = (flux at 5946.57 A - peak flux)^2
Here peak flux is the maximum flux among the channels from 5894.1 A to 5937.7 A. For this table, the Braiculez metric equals 0.64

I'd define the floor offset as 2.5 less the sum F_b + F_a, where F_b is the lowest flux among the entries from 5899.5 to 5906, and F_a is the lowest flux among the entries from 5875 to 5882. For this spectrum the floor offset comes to -45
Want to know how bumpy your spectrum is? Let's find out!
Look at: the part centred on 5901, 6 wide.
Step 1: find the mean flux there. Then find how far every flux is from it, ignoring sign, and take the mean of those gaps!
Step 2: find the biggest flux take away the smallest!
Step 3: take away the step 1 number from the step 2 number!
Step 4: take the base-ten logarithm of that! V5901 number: 0.34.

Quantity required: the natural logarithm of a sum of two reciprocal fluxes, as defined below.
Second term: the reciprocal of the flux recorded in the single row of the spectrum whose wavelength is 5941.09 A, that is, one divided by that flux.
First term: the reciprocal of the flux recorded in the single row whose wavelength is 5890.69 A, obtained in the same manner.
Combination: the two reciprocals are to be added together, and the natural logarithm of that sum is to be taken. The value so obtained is -2.41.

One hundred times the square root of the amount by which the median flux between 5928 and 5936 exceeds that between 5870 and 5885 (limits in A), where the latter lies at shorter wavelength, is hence 37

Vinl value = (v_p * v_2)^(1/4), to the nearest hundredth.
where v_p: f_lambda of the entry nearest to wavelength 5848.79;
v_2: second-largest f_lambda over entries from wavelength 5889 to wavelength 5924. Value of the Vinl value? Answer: 5.21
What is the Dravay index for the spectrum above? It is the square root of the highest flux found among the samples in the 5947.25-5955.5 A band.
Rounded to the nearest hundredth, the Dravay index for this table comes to 5.20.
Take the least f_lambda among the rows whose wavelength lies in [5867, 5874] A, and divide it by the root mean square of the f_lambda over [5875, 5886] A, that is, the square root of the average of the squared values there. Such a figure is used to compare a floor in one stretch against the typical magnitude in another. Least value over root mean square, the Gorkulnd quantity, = 1.02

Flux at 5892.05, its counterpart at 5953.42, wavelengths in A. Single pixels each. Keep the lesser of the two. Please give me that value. 19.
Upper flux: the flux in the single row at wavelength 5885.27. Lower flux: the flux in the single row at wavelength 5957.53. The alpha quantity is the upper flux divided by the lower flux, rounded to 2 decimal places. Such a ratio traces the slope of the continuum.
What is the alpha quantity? 0.86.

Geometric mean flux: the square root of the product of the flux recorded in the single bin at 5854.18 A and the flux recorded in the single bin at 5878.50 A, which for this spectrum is 27.5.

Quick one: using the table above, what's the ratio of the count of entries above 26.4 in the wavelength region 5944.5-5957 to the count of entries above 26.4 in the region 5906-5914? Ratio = 1.7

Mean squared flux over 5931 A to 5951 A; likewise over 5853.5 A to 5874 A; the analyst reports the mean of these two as 698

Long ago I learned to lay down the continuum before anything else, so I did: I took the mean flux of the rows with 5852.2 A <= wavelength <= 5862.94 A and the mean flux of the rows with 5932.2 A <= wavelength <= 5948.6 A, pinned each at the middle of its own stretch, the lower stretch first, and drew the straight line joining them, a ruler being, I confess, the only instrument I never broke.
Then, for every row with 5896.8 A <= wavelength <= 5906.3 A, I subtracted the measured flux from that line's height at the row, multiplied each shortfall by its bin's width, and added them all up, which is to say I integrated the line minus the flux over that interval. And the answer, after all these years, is 24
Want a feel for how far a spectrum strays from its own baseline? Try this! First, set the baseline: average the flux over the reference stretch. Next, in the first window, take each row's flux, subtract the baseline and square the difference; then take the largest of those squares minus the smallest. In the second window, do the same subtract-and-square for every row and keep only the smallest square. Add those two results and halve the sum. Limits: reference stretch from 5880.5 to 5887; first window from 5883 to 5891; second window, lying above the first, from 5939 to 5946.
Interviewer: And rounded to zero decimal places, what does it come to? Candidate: 16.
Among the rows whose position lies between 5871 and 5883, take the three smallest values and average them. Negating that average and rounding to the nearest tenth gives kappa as -25.0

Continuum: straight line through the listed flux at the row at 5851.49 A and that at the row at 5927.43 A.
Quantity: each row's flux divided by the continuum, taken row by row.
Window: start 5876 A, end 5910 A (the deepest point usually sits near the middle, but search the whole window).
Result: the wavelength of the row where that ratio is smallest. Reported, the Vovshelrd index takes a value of 5890.69 A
